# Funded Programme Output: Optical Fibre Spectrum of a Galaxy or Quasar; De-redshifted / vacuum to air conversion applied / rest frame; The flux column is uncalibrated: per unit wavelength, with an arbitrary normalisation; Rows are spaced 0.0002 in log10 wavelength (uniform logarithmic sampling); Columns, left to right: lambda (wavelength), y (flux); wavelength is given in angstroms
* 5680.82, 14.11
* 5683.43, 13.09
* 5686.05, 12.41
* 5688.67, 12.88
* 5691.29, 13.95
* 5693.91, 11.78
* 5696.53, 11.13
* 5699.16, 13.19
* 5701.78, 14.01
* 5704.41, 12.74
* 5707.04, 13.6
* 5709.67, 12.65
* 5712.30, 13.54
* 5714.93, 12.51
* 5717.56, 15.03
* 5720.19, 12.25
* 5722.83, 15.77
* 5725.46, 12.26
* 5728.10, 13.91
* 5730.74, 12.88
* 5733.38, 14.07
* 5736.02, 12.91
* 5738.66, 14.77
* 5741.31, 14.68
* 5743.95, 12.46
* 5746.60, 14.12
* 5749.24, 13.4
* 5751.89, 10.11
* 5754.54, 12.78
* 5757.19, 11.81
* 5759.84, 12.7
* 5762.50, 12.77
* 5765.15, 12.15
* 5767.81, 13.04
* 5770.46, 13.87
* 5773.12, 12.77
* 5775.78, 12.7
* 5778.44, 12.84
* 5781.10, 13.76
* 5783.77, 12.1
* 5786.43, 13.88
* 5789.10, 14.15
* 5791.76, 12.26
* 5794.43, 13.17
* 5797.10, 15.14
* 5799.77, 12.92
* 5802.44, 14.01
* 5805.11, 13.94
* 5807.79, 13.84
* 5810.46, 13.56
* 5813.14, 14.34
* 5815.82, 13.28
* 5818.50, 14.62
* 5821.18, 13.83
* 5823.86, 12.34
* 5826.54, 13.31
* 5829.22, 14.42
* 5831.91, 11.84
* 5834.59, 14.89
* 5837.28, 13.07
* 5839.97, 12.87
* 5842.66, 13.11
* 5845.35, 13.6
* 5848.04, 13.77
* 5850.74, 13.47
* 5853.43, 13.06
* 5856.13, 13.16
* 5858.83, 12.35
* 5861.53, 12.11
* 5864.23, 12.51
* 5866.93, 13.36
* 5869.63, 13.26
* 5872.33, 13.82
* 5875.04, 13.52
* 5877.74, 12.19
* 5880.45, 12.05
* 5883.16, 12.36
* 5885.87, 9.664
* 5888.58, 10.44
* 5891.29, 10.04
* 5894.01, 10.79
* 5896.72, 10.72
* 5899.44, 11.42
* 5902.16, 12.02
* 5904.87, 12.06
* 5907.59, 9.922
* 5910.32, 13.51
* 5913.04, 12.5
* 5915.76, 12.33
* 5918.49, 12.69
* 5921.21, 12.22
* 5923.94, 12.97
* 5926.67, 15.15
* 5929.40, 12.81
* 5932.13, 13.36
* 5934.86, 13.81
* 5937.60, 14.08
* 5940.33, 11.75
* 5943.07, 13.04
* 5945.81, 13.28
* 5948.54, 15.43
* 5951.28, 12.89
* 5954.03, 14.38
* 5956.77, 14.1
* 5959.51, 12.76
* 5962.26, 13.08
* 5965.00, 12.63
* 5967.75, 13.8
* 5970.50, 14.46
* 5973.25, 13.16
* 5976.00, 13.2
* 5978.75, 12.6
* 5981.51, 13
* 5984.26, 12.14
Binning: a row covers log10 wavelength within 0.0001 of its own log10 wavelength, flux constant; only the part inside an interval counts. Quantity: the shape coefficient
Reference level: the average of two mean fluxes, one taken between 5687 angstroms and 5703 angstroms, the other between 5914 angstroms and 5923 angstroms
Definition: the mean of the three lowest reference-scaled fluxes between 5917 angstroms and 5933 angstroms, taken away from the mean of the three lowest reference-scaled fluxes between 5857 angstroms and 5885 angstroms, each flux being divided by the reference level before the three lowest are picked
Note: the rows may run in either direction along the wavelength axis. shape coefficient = -0.04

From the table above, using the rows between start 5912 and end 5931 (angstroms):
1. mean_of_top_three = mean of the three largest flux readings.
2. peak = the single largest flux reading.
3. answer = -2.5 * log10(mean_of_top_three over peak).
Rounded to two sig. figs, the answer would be 0.11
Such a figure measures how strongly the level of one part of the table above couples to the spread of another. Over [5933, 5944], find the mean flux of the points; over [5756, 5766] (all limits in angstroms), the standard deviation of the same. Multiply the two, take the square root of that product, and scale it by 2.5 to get 6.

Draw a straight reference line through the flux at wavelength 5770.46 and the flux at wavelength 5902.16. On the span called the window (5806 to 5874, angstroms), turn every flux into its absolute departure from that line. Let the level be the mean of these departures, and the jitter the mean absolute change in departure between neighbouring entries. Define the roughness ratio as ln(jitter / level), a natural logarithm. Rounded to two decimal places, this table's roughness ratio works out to -0.23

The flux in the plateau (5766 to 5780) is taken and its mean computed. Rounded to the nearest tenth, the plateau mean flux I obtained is 13.0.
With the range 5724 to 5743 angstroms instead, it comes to 13.6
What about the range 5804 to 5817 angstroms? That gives 13.8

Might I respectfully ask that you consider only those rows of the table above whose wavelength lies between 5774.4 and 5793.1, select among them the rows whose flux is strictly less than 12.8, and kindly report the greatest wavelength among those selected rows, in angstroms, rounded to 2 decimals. 5791.76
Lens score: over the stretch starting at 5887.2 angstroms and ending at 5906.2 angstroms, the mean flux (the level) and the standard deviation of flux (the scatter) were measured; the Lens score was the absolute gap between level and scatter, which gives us 10.3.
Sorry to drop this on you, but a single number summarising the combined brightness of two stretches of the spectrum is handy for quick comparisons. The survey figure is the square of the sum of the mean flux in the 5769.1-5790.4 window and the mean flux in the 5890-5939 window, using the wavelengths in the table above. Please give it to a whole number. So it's 656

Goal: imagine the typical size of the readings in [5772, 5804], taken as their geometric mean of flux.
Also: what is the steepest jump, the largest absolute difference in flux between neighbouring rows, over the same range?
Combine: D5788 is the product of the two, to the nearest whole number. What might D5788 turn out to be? 29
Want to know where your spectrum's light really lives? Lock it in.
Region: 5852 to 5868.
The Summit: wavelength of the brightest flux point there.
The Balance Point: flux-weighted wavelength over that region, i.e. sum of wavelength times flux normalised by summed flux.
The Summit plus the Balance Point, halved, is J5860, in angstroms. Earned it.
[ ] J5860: 5863.5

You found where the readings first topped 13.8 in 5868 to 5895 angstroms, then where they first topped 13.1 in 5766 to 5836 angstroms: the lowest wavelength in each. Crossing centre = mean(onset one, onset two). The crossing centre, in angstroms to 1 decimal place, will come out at 5821.4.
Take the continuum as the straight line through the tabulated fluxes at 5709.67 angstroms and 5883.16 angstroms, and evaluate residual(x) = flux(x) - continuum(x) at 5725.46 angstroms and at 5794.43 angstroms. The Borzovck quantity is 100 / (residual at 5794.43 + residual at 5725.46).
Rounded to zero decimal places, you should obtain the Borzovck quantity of 335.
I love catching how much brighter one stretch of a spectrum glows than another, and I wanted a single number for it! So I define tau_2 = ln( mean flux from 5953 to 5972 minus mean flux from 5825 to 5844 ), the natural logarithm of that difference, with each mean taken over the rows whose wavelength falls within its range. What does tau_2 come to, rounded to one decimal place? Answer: -1.4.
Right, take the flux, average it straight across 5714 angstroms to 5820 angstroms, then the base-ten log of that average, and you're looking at 1.13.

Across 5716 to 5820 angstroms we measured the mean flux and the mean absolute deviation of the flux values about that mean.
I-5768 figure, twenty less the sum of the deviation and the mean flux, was 5.8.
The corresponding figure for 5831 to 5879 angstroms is 6.3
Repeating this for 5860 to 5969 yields 6.4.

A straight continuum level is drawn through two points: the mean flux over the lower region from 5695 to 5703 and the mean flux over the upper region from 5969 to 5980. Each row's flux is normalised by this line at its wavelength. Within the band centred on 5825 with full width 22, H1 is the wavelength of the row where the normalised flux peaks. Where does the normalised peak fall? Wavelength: 5834.59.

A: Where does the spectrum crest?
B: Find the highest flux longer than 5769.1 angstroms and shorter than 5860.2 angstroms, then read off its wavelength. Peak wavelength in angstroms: 5797.10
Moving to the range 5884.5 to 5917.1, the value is 5910.32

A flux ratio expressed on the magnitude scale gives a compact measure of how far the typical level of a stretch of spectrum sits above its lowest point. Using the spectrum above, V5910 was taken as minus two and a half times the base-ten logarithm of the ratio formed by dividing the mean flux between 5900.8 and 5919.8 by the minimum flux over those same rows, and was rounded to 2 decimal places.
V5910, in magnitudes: -0.22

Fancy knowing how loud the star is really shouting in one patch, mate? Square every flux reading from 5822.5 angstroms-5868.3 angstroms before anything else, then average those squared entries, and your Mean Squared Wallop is 173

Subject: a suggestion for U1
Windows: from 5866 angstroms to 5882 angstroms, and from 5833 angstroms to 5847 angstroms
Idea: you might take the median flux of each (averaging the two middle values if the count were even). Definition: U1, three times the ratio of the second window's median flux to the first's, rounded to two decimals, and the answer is 2.95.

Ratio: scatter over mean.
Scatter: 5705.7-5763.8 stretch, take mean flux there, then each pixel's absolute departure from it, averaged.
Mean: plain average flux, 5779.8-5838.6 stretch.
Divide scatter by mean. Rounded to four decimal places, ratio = 0.0712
